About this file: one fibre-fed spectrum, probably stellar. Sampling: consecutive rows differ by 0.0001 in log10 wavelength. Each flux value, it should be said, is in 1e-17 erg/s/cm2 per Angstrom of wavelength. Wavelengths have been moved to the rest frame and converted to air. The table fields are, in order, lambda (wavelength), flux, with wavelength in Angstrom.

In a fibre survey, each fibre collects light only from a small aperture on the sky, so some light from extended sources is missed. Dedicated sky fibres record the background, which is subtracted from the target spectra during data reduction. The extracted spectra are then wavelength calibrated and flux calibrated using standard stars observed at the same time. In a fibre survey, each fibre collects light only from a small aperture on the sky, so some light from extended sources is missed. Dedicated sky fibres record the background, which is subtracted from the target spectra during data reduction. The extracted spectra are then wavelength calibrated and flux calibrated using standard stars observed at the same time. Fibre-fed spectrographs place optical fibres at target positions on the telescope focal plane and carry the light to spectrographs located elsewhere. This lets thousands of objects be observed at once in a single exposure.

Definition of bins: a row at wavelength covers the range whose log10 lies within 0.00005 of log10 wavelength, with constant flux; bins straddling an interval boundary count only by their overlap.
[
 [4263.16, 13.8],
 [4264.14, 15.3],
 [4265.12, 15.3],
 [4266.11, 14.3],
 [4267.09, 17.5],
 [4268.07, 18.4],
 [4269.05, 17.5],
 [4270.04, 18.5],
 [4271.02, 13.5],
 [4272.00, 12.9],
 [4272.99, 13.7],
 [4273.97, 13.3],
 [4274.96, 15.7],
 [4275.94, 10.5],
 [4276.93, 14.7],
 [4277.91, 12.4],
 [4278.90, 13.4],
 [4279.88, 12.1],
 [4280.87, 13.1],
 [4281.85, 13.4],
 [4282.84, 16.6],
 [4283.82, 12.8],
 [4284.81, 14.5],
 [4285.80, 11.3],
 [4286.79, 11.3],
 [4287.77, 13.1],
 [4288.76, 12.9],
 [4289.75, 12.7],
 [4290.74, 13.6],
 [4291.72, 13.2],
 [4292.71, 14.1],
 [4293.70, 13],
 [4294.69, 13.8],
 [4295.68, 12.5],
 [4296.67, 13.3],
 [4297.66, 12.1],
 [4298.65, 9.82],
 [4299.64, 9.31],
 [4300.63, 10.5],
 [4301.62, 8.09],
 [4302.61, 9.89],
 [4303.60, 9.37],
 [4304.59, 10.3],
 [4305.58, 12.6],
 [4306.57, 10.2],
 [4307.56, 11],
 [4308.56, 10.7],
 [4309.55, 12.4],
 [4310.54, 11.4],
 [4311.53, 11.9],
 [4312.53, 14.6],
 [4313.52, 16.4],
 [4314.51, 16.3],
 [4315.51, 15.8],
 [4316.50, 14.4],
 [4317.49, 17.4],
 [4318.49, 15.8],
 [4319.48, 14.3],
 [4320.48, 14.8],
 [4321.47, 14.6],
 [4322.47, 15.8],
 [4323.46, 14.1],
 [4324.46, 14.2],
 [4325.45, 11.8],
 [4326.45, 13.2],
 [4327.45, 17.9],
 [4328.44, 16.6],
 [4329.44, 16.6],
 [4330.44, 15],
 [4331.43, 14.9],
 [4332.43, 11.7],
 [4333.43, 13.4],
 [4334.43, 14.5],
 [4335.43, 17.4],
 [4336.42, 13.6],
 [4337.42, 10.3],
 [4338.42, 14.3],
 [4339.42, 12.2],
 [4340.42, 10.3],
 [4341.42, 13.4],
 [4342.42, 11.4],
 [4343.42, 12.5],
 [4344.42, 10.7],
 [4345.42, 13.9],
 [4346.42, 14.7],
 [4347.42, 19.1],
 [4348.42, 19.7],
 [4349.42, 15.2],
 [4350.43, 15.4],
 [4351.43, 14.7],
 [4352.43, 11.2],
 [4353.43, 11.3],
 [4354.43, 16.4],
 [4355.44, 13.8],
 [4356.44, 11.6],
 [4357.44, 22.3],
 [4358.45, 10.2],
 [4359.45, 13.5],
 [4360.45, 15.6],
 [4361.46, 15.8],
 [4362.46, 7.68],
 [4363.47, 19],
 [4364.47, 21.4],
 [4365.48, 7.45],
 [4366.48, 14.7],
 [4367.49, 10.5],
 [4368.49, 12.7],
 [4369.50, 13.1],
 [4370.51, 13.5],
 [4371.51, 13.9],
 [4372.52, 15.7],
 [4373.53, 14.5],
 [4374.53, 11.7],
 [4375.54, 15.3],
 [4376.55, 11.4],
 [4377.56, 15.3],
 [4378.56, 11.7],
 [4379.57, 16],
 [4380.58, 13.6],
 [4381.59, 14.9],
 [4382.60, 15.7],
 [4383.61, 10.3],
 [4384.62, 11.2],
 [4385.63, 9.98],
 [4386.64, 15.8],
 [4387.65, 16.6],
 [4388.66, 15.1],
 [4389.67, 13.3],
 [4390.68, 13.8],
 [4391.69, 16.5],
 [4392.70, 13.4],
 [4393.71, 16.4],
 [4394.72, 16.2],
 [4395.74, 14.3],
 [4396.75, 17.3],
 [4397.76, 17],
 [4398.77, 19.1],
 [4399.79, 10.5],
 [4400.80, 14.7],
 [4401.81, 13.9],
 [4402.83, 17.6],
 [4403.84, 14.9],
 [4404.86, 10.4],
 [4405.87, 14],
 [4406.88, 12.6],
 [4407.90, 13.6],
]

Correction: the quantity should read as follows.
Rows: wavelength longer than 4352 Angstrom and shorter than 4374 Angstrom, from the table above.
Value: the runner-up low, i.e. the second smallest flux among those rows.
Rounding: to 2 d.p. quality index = 7.68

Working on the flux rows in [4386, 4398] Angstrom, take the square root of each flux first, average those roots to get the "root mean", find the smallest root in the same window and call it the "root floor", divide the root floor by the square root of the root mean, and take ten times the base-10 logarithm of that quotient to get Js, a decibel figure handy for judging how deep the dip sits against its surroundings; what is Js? 2.65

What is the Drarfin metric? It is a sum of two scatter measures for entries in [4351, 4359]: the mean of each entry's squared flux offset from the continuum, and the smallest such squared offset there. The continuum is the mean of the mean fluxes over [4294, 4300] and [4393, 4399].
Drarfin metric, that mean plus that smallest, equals 14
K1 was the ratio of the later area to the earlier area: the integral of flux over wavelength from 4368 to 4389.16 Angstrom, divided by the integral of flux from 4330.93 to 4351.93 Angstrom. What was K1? 0.99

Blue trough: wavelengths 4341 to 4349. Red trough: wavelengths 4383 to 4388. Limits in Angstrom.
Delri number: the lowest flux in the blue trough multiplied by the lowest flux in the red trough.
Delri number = 107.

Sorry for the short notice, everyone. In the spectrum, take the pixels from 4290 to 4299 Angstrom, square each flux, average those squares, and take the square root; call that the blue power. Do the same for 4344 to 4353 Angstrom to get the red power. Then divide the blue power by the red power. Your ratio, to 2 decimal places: 0.85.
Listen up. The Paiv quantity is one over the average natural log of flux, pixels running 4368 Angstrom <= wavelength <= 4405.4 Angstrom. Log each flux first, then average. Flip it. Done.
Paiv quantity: 0.378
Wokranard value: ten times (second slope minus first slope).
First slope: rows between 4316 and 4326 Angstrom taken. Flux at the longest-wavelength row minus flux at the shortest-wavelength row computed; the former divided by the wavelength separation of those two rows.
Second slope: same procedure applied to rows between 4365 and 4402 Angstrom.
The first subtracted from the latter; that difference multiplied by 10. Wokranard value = 4.7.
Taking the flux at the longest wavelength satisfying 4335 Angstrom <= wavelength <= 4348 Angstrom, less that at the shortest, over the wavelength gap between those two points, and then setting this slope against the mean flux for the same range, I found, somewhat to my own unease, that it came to 0.011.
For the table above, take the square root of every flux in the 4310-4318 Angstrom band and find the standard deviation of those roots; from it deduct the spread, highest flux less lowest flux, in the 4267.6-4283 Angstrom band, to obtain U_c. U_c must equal -7.7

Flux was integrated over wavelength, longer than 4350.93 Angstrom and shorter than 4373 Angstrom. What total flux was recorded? 307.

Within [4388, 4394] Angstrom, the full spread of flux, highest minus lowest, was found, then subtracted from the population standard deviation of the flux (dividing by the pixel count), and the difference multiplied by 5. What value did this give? -9.3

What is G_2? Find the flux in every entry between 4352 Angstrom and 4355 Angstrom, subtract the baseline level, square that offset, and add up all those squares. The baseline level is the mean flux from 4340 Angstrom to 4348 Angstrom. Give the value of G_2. 18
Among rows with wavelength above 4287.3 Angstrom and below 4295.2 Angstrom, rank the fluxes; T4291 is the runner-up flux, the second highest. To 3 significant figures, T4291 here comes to 13.8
